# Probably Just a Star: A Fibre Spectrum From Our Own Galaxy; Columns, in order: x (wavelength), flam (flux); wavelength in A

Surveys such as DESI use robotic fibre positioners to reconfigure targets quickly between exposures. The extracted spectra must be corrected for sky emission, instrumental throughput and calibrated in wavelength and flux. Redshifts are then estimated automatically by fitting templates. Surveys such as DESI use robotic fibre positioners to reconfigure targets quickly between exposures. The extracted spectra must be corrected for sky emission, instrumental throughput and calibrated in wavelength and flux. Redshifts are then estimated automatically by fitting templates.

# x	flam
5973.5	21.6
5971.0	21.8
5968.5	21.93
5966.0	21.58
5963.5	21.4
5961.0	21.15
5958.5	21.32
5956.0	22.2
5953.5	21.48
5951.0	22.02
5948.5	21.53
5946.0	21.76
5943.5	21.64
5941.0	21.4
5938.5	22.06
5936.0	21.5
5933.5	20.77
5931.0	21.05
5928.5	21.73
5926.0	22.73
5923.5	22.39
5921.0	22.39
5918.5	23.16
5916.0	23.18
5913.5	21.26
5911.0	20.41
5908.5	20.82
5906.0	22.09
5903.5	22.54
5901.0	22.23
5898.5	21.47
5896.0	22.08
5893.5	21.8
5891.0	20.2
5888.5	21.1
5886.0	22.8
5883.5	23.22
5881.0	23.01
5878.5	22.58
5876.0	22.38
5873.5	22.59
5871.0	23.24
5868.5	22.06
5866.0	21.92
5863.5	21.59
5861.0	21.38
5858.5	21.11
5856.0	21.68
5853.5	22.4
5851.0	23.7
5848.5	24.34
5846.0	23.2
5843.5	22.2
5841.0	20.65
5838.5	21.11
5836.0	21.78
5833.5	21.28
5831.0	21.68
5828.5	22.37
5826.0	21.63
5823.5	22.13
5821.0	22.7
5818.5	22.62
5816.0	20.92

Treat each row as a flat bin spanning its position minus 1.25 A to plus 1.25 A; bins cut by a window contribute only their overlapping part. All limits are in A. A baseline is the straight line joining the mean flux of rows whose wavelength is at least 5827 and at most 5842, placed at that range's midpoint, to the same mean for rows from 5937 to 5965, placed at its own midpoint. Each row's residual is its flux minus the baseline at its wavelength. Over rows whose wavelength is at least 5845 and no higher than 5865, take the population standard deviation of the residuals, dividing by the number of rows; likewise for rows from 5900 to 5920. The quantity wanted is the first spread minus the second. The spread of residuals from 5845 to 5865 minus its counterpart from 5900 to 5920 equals 0.15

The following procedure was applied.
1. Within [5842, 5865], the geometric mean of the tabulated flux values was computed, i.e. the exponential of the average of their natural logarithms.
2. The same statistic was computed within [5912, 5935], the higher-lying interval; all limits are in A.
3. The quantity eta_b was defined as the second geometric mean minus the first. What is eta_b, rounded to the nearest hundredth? -0.32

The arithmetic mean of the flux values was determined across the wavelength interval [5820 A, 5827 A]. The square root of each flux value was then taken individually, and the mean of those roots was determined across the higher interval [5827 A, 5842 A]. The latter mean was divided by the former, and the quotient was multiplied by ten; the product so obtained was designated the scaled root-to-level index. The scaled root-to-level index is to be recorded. 2.09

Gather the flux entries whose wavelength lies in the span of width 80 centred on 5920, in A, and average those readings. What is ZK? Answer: 21.85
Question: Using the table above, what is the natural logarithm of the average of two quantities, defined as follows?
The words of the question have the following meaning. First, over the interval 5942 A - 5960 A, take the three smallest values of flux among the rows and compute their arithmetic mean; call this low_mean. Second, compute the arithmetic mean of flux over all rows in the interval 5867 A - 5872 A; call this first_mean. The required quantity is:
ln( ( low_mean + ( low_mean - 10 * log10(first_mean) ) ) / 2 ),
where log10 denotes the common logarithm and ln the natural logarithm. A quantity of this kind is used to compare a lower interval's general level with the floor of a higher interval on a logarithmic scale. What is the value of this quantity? 2.69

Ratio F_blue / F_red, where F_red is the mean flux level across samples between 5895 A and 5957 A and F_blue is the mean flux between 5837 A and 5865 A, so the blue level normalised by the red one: 1.01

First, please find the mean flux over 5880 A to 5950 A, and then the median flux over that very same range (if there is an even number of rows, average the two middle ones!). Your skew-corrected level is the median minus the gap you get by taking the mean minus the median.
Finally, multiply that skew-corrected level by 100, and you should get 2169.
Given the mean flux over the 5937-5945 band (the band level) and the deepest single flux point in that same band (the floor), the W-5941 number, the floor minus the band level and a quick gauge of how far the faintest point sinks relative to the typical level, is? -0.30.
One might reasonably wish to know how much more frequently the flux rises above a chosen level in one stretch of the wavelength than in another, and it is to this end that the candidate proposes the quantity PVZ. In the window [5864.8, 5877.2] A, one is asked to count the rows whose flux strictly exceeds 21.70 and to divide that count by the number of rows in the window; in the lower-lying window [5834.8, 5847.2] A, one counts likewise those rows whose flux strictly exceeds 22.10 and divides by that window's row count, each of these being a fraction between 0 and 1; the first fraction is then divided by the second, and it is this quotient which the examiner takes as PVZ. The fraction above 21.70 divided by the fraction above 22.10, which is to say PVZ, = 2.5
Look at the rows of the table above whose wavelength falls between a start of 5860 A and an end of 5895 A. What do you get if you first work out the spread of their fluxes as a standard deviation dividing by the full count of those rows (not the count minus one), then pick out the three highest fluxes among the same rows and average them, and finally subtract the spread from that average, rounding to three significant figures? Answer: 22.3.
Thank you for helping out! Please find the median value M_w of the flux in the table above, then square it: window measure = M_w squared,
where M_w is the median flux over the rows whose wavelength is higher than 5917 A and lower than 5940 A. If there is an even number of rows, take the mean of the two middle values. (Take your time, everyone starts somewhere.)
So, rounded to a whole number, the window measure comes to 487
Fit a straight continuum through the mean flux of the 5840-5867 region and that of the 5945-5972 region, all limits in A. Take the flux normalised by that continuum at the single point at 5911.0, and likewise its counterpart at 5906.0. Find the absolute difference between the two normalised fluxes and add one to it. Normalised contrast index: 1.08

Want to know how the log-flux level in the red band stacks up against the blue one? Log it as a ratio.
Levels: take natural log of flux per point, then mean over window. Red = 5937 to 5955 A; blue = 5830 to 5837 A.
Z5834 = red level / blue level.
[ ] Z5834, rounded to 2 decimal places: 1.00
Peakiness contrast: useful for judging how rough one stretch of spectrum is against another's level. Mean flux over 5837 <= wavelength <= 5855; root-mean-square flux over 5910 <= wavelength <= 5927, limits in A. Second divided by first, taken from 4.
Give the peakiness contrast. 3.01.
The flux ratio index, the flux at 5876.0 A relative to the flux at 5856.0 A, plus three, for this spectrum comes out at 4.03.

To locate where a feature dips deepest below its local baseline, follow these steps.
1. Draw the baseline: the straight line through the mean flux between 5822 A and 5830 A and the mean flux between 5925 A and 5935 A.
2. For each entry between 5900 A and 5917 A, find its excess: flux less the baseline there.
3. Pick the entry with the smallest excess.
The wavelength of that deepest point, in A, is 5911.0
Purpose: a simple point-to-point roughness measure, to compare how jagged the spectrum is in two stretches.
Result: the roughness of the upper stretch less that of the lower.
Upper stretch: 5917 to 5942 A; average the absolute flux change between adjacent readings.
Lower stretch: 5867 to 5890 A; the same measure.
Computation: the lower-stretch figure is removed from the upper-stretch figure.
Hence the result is -0.07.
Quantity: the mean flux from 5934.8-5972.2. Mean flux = 21.7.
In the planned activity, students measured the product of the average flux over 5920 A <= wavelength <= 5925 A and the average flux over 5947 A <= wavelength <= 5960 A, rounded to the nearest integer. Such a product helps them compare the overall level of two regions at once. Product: 486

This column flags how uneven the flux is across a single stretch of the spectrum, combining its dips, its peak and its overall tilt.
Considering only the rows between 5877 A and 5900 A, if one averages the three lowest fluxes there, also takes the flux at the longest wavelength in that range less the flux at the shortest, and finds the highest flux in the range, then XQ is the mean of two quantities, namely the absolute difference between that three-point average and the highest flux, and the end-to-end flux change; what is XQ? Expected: 0.59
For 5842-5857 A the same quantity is 0.86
